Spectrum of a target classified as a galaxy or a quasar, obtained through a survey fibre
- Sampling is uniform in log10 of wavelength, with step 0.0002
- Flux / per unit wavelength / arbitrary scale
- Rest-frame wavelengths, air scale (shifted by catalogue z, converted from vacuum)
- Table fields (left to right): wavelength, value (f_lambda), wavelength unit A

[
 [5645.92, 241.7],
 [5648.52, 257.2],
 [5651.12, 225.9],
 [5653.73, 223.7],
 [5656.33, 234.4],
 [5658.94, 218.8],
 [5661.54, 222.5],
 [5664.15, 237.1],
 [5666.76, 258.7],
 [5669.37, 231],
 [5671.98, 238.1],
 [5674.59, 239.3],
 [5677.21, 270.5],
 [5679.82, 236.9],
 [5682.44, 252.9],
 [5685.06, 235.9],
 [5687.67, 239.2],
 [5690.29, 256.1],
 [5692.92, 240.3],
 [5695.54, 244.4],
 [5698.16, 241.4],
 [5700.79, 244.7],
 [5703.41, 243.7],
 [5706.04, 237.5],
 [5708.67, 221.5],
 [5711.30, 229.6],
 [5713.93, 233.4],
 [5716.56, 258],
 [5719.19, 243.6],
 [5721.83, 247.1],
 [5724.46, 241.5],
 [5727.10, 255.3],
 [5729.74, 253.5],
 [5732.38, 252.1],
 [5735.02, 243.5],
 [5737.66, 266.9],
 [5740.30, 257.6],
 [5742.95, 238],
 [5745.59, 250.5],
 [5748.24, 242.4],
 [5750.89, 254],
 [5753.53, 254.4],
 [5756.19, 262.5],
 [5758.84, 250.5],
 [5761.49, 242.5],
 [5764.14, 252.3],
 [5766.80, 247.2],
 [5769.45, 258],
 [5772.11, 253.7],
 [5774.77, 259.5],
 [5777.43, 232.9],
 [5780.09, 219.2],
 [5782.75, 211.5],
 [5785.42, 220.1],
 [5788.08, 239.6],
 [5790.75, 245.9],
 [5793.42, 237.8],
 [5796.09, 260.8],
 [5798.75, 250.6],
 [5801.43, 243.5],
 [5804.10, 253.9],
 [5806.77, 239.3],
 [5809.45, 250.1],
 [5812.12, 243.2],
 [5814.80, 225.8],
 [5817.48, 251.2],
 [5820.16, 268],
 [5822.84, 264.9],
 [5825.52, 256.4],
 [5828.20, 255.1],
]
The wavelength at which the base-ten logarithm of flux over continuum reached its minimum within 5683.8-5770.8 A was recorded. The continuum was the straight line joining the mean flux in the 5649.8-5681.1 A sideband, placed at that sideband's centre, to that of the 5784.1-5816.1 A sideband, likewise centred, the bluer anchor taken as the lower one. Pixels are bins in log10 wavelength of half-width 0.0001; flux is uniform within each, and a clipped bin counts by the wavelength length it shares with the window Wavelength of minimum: 5708.67 A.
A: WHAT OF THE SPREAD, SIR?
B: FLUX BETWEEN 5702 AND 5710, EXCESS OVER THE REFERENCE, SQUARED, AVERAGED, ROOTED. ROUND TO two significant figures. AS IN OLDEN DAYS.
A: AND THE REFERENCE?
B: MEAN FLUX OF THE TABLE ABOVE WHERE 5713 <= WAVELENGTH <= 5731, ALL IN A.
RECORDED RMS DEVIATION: 16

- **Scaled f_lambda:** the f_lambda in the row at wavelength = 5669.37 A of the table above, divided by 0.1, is 2310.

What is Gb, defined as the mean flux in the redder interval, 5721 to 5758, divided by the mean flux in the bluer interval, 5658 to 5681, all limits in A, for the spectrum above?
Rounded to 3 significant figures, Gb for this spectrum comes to 1.05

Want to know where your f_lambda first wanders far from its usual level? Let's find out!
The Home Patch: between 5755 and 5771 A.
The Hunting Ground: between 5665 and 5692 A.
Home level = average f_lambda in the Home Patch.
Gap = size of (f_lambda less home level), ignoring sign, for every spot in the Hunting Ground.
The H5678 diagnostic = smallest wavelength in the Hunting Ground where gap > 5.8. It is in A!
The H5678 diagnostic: 5666.76 A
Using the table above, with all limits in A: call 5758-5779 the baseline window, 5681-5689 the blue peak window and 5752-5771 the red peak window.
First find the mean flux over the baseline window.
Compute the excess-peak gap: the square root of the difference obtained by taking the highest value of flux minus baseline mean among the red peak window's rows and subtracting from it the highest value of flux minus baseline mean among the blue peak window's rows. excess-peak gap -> 3.1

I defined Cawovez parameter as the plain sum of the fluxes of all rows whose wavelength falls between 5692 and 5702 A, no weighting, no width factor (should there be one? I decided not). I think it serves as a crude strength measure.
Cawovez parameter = 971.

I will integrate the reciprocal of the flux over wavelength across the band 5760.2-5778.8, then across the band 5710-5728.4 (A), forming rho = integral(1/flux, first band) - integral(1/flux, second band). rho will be -0.001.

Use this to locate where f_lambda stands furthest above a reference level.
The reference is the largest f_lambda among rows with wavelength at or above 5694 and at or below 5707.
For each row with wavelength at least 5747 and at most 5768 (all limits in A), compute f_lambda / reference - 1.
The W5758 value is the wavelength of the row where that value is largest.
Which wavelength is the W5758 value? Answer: 5756.19 A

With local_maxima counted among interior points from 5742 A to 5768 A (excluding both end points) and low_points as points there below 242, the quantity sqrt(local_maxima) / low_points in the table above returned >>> 1.7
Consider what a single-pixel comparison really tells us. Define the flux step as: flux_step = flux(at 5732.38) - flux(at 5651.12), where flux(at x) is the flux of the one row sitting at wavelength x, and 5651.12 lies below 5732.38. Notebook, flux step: 26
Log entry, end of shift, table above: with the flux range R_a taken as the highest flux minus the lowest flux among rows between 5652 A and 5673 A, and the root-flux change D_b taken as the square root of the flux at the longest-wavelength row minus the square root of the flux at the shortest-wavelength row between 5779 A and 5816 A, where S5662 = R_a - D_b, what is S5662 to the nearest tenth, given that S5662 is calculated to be 39.7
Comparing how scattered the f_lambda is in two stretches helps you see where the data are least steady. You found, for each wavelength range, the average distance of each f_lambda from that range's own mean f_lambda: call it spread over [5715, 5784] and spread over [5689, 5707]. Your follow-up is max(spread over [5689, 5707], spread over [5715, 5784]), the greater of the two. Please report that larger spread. 9.1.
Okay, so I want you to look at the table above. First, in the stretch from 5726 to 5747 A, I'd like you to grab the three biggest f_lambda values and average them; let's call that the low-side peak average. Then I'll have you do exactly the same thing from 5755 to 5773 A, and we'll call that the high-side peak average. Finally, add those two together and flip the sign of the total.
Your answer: -518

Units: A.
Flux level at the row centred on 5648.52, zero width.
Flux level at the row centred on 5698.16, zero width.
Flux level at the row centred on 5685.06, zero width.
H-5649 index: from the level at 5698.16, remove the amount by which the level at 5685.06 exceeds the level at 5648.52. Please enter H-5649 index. 263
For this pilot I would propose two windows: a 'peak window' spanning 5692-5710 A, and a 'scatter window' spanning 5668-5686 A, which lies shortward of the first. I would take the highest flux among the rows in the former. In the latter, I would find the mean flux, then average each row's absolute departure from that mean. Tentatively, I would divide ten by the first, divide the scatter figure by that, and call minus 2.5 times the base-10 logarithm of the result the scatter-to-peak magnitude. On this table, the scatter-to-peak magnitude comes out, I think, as -6.01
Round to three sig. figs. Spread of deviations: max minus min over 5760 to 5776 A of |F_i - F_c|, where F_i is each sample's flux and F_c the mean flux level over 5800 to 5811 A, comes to 12.3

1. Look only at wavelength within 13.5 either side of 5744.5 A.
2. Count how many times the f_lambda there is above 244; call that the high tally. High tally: 7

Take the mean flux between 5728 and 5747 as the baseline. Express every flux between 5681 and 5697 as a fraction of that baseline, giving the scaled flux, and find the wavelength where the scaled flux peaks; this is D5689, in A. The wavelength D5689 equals 5690.29 A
